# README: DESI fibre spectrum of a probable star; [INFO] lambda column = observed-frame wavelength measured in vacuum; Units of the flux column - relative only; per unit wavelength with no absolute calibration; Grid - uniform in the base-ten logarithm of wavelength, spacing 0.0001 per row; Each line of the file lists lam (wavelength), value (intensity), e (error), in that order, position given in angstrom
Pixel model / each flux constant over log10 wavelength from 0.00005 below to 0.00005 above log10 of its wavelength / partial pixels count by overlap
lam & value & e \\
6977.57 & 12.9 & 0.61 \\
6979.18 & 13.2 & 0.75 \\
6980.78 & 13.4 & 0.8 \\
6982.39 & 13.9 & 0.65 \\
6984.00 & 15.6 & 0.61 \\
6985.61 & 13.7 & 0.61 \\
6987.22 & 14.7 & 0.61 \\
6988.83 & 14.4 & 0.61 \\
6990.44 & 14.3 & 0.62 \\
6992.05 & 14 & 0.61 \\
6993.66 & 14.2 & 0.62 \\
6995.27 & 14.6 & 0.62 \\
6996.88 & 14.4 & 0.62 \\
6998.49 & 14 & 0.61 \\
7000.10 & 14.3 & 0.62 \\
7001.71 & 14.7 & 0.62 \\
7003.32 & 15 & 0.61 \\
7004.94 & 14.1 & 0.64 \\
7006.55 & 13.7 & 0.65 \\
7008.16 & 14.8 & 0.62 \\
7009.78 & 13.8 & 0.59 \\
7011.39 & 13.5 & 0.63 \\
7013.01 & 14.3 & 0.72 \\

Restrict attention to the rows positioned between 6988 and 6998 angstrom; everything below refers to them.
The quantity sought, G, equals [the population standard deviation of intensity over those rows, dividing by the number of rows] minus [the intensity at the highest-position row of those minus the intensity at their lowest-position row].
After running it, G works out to 0.2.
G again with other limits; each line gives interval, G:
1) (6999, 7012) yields 1.3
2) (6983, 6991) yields 1.9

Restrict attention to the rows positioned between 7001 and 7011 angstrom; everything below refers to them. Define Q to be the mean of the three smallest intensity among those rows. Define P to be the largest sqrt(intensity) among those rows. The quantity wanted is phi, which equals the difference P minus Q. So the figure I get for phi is -10.0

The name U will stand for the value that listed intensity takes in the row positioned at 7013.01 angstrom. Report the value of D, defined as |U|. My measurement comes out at 14.3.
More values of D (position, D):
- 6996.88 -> 14.4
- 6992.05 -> 14.0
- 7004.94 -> 14.1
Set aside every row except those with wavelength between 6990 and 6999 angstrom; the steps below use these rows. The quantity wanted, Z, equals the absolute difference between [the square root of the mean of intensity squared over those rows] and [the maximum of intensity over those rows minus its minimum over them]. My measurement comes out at 13.7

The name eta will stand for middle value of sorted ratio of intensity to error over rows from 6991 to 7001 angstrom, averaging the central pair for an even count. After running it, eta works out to 23.0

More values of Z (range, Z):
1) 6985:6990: 13.3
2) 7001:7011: 13.1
